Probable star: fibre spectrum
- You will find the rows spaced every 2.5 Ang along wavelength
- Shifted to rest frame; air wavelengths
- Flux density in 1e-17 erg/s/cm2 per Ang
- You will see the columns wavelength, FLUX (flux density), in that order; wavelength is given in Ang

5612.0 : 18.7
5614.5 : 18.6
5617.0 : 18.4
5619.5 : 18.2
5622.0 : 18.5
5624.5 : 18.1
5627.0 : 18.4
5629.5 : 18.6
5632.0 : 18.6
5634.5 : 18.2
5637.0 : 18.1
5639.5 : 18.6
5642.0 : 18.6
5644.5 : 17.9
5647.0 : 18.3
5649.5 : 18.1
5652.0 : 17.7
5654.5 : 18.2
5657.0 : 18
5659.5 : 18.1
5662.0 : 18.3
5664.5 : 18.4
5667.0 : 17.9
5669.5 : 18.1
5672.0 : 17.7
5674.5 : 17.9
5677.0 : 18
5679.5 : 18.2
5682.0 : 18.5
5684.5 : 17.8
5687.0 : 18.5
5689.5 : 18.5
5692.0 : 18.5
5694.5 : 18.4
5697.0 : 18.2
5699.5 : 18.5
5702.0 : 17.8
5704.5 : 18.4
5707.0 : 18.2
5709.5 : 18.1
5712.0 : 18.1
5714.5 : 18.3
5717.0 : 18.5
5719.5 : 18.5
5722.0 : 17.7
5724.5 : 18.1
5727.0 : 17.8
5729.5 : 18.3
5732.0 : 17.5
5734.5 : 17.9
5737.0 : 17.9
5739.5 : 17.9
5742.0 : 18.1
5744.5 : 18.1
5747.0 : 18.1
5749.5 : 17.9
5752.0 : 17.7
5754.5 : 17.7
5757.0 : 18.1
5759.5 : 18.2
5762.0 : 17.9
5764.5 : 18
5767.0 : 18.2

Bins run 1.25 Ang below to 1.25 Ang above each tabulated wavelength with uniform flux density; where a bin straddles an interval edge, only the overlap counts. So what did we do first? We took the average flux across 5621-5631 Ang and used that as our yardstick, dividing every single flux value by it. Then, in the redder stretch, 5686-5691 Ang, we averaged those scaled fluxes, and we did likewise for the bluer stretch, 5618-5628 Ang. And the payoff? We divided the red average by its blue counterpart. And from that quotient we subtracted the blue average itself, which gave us 0.016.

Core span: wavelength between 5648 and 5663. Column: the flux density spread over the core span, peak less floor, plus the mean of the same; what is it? 18.7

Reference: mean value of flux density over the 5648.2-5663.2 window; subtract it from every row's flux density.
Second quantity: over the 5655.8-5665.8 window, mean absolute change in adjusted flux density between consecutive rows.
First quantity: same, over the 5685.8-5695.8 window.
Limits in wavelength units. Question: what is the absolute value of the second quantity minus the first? 0.10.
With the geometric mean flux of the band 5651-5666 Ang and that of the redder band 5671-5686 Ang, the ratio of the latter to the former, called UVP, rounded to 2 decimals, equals 0.99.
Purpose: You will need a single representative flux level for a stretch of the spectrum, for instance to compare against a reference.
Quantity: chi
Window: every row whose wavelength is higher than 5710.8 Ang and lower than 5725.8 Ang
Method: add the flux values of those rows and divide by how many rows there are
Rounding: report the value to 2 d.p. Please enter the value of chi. 18.20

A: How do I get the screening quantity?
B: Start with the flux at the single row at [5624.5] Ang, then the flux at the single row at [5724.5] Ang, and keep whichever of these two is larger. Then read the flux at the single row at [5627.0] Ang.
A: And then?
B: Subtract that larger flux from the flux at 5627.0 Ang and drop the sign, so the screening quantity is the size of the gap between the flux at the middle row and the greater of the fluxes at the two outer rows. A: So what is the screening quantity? 0.30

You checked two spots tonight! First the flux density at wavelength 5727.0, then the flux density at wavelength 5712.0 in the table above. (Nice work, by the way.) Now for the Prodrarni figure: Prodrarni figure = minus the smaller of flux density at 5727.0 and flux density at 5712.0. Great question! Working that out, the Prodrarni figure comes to -17.8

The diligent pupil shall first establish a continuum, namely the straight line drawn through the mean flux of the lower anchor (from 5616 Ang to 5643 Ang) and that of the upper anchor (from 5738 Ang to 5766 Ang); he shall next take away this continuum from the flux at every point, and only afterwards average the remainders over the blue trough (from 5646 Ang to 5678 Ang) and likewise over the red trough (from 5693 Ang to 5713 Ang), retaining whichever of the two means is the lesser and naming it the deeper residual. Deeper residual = -0.23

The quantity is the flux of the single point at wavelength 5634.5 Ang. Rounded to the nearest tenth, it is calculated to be 18.2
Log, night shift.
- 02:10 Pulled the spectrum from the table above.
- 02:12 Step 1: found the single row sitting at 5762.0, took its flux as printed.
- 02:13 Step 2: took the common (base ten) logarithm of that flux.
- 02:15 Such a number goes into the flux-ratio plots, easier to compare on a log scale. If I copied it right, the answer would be 1.25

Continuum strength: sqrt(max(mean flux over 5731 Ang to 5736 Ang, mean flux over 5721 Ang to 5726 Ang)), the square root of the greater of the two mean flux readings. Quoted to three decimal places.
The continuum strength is 4.231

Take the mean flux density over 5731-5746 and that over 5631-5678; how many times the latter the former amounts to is 0.987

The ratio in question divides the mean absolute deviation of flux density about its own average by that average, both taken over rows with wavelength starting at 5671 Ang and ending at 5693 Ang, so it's 0.0160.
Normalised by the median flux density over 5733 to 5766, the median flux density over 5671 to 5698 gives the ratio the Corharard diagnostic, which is 1.02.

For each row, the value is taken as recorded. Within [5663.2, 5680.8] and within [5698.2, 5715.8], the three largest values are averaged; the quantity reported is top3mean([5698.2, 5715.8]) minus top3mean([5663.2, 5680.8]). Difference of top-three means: 0.167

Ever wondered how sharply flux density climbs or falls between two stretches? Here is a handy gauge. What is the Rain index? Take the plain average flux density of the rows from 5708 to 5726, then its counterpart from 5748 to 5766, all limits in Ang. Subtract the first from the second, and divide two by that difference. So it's -8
